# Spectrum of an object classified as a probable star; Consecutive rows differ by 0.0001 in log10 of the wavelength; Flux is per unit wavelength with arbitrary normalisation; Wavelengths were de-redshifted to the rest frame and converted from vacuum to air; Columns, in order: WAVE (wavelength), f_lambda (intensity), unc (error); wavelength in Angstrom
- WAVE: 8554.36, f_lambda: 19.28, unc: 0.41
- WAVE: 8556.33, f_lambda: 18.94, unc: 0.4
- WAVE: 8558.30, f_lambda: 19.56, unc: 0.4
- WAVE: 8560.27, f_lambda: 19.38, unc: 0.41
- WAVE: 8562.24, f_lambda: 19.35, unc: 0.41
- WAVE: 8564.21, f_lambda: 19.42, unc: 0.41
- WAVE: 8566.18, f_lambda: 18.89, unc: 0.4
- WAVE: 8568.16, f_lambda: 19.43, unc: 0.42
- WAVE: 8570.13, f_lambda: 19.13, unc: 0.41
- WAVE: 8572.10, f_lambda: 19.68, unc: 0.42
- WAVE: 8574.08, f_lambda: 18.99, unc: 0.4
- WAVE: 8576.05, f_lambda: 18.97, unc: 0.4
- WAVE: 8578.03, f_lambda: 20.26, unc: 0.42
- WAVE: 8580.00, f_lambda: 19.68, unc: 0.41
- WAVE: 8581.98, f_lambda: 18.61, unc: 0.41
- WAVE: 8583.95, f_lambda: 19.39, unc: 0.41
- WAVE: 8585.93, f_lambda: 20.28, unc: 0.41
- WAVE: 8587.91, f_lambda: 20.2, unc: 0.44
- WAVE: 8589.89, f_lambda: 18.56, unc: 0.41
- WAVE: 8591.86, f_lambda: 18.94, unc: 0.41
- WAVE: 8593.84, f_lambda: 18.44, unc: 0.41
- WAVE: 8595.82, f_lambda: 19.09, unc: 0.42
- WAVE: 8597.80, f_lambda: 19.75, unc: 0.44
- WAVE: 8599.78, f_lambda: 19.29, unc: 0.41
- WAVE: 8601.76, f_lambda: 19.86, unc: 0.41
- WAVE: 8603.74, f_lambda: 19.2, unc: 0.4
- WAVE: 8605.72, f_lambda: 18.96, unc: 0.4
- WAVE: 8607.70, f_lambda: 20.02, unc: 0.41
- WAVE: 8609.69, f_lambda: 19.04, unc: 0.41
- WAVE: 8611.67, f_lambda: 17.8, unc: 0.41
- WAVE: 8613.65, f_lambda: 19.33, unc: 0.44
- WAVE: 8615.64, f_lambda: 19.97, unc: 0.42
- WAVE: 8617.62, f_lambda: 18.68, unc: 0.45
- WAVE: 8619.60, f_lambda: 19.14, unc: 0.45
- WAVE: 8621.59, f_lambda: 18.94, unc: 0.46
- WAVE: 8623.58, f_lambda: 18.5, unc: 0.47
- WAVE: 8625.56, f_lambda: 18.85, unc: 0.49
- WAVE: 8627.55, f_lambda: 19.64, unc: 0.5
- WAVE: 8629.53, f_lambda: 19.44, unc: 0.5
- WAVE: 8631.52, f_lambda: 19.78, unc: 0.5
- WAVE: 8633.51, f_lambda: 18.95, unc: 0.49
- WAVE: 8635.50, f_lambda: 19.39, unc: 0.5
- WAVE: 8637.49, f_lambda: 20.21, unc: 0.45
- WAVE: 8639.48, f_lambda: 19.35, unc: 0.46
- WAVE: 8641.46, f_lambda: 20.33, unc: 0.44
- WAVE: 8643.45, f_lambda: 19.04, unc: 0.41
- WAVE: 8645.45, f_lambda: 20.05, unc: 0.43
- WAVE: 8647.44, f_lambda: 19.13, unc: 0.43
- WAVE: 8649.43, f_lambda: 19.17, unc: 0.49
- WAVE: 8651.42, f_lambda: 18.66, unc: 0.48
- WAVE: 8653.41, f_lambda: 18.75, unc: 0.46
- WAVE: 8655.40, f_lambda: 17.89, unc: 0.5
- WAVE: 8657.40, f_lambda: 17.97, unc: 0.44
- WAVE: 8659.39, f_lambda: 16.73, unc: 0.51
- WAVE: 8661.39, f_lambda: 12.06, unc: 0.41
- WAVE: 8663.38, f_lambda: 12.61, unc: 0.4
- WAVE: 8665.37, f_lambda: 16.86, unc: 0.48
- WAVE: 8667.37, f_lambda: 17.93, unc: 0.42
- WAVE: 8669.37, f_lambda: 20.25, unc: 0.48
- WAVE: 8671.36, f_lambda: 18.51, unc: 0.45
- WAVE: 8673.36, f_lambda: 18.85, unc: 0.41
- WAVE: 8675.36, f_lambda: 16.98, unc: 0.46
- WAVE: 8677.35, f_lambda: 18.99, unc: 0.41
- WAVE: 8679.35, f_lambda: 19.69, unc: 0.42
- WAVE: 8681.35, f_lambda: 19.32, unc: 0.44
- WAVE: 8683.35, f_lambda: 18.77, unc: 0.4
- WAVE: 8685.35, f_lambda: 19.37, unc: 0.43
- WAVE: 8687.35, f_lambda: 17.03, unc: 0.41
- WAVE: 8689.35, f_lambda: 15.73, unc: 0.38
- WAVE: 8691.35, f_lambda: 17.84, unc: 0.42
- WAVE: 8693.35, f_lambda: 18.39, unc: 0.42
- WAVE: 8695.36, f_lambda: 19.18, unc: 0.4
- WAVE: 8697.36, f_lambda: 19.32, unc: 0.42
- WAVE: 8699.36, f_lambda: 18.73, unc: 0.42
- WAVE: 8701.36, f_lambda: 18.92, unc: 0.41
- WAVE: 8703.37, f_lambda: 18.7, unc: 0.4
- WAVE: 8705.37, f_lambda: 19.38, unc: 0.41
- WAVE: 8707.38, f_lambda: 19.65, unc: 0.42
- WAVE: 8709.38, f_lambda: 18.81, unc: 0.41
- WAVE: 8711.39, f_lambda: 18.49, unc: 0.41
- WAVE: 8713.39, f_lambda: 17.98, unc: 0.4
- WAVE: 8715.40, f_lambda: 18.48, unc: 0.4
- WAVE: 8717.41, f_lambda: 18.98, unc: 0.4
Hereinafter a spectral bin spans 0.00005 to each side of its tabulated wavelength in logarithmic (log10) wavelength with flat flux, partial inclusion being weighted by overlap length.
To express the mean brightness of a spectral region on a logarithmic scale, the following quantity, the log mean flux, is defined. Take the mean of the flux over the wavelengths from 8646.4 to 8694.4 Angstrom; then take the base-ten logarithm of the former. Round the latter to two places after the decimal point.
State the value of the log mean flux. 1.25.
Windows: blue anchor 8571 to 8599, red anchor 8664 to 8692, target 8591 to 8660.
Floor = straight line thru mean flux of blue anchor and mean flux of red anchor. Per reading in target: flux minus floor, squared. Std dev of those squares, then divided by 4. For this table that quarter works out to 0.20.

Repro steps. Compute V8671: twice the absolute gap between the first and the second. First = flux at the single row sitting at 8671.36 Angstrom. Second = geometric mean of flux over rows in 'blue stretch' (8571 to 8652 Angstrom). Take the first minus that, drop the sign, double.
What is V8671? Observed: 1.6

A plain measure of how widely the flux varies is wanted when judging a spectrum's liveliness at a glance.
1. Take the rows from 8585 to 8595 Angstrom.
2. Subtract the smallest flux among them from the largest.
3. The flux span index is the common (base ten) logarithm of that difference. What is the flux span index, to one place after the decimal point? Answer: 0.3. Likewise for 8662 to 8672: 0.9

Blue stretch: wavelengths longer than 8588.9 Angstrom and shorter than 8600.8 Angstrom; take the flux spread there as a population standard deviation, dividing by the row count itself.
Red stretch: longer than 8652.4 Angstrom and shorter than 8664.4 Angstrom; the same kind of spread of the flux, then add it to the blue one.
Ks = 3.10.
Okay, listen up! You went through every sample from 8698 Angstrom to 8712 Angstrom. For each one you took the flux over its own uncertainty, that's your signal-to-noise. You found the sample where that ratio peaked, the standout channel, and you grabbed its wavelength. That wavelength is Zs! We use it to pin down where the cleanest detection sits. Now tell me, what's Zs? 8705.37 Angstrom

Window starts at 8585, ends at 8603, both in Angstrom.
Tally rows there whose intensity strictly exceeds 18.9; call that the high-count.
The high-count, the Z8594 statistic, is 7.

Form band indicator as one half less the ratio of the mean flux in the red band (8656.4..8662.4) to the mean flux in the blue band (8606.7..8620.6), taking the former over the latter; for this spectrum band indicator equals -0.314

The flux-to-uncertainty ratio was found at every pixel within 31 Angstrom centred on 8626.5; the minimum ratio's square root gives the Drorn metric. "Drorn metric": 6.2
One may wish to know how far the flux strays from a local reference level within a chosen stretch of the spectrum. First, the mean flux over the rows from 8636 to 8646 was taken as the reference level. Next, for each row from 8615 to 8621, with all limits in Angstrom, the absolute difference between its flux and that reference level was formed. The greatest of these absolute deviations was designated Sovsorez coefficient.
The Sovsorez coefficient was 1.1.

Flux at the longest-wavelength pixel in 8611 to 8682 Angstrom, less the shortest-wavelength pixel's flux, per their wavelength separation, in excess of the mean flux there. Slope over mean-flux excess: -18.5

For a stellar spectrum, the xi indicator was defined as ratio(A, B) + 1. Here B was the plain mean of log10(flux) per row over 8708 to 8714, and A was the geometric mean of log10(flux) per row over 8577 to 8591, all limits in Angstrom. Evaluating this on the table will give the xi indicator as 2.02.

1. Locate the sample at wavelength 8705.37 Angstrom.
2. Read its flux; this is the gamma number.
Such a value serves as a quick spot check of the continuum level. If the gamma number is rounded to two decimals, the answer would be 19.38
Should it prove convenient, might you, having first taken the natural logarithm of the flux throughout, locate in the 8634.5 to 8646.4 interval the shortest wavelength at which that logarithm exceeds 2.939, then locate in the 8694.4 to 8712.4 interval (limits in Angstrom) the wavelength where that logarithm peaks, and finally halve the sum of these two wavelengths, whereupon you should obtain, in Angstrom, 8671.4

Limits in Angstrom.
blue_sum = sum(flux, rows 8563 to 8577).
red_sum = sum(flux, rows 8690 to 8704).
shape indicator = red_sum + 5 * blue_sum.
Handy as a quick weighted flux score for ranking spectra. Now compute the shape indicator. 804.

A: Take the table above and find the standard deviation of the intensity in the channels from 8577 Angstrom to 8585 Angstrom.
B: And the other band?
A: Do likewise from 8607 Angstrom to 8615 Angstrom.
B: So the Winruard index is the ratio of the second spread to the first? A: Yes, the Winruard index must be 1.4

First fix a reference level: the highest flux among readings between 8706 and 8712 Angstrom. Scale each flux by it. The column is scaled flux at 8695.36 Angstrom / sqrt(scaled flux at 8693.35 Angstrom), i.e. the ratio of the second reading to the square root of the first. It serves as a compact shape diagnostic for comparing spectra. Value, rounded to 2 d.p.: 1.01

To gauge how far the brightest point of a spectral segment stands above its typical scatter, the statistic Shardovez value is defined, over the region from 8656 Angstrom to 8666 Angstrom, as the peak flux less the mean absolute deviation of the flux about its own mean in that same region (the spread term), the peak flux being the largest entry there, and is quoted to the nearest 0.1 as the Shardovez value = 15.6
